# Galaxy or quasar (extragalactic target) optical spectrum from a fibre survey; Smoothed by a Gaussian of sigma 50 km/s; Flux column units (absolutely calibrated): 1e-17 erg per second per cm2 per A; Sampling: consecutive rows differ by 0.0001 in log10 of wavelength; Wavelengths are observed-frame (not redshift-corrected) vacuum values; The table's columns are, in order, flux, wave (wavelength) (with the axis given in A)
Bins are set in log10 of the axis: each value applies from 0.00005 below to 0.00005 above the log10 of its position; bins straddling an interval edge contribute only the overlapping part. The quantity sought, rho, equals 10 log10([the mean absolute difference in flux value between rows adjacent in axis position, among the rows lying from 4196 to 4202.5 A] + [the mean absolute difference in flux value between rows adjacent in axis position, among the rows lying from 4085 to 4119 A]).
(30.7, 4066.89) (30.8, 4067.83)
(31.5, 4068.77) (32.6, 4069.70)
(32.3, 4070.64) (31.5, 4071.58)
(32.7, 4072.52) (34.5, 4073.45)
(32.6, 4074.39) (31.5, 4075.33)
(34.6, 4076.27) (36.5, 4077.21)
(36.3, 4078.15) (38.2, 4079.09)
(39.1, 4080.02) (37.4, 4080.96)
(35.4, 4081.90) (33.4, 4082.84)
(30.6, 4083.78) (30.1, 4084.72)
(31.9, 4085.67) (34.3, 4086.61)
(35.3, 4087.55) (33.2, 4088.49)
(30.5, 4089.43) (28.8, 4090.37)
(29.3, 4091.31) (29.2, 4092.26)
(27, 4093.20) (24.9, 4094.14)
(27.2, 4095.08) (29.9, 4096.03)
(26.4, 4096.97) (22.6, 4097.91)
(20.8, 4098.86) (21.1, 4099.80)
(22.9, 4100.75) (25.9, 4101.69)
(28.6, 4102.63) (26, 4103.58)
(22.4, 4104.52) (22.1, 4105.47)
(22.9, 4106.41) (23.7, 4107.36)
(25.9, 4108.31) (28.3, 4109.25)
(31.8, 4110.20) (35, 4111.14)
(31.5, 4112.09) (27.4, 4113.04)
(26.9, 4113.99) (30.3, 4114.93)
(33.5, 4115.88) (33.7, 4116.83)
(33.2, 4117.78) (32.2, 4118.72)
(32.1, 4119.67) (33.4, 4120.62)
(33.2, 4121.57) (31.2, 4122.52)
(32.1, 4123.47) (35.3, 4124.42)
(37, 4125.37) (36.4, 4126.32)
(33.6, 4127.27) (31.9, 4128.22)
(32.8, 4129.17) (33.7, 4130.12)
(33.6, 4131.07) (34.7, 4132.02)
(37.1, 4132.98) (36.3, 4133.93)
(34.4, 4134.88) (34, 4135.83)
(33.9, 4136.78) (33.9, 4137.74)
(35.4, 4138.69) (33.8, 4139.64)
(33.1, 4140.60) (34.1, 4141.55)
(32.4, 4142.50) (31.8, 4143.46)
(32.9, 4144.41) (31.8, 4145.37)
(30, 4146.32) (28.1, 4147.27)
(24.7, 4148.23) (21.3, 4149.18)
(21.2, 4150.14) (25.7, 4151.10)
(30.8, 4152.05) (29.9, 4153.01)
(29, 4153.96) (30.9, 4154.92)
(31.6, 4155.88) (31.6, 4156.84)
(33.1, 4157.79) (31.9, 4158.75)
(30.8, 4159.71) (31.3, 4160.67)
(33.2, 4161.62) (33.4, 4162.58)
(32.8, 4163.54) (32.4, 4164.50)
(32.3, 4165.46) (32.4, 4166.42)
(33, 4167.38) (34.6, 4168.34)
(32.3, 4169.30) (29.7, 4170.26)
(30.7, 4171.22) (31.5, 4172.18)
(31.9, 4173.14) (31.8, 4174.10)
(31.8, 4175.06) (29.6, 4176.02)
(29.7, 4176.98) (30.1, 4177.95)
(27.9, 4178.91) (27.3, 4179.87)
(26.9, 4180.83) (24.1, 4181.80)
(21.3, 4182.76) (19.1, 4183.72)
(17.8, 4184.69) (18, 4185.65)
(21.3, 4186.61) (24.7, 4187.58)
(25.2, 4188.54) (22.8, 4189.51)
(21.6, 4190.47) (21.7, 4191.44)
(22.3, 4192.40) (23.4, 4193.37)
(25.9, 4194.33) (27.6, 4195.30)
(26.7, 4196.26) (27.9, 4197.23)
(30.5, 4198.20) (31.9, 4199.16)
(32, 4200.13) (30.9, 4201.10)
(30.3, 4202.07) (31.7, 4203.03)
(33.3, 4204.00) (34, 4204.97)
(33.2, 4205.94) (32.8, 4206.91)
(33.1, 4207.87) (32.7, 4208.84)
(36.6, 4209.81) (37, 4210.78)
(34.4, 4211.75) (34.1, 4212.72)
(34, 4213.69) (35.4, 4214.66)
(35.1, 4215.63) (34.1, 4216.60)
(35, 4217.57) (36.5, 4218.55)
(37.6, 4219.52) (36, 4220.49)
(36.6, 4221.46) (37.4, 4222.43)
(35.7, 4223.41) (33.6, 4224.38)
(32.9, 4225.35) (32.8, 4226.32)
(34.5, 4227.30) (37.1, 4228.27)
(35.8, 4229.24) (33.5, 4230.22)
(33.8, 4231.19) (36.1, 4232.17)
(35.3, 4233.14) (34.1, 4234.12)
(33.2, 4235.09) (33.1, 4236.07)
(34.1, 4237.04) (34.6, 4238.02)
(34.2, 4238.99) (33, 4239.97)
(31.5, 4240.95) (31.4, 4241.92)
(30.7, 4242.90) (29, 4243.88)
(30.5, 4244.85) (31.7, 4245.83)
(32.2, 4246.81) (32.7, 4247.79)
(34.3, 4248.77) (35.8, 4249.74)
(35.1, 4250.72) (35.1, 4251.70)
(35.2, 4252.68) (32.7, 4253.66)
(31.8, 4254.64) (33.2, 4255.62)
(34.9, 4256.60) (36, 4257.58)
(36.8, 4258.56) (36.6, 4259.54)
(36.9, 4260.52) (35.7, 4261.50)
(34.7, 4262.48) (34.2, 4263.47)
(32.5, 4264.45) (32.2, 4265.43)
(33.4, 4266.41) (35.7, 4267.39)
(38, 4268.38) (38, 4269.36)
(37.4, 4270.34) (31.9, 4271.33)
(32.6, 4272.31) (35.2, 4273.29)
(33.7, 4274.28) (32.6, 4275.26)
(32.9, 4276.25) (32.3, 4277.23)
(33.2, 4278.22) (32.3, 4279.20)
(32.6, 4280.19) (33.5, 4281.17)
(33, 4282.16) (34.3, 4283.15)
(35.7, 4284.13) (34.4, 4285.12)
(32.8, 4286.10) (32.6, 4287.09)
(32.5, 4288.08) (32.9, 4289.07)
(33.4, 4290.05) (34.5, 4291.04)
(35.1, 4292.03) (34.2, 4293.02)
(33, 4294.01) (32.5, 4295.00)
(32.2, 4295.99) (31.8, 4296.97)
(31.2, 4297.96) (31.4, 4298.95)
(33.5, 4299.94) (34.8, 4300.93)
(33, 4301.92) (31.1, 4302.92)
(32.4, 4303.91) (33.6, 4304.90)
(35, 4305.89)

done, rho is 5.1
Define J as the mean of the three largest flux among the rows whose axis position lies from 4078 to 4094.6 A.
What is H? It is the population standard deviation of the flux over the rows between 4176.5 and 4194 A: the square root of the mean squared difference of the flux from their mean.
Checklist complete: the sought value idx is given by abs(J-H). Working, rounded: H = 3.6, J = 38.2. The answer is 34.6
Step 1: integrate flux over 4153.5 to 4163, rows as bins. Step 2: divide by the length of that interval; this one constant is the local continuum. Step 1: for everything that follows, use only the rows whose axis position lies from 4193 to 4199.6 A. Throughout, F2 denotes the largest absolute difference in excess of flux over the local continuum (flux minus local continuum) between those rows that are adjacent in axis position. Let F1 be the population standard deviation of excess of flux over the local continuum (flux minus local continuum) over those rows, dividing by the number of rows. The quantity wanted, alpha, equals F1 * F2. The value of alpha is 7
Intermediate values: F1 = 2.6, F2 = 2.6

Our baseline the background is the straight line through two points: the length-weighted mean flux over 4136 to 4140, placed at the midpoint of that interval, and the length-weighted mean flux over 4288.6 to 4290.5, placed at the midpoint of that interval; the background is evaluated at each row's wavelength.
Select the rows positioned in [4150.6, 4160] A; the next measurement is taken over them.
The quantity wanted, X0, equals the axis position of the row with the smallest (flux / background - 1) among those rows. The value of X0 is 4151.10 A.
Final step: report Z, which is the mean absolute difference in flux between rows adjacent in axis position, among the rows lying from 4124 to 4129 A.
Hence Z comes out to 1.70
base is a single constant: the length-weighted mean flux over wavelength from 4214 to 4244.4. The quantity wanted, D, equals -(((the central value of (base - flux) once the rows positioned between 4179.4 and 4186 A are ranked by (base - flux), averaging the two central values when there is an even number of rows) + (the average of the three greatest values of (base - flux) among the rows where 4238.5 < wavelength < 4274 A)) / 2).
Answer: -9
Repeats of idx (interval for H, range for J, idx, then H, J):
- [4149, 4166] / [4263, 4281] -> 34.2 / 3.6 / 37.8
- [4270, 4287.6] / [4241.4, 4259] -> 34.8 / 1.4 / 36.2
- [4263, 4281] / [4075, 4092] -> 36.2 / 2.0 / 38.2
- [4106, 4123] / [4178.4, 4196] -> 24.1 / 3.5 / 27.6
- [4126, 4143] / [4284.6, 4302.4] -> 33.5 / 1.3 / 34.8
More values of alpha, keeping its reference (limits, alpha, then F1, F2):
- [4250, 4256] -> 3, 1.3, 2.5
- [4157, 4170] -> 2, 0.9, 2.3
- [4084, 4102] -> 16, 4.1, 3.8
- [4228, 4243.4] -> 4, 1.7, 2.3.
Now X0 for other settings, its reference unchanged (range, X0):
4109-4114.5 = 4113.99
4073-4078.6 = 4075.33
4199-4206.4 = 4202.07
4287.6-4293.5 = 4288.08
